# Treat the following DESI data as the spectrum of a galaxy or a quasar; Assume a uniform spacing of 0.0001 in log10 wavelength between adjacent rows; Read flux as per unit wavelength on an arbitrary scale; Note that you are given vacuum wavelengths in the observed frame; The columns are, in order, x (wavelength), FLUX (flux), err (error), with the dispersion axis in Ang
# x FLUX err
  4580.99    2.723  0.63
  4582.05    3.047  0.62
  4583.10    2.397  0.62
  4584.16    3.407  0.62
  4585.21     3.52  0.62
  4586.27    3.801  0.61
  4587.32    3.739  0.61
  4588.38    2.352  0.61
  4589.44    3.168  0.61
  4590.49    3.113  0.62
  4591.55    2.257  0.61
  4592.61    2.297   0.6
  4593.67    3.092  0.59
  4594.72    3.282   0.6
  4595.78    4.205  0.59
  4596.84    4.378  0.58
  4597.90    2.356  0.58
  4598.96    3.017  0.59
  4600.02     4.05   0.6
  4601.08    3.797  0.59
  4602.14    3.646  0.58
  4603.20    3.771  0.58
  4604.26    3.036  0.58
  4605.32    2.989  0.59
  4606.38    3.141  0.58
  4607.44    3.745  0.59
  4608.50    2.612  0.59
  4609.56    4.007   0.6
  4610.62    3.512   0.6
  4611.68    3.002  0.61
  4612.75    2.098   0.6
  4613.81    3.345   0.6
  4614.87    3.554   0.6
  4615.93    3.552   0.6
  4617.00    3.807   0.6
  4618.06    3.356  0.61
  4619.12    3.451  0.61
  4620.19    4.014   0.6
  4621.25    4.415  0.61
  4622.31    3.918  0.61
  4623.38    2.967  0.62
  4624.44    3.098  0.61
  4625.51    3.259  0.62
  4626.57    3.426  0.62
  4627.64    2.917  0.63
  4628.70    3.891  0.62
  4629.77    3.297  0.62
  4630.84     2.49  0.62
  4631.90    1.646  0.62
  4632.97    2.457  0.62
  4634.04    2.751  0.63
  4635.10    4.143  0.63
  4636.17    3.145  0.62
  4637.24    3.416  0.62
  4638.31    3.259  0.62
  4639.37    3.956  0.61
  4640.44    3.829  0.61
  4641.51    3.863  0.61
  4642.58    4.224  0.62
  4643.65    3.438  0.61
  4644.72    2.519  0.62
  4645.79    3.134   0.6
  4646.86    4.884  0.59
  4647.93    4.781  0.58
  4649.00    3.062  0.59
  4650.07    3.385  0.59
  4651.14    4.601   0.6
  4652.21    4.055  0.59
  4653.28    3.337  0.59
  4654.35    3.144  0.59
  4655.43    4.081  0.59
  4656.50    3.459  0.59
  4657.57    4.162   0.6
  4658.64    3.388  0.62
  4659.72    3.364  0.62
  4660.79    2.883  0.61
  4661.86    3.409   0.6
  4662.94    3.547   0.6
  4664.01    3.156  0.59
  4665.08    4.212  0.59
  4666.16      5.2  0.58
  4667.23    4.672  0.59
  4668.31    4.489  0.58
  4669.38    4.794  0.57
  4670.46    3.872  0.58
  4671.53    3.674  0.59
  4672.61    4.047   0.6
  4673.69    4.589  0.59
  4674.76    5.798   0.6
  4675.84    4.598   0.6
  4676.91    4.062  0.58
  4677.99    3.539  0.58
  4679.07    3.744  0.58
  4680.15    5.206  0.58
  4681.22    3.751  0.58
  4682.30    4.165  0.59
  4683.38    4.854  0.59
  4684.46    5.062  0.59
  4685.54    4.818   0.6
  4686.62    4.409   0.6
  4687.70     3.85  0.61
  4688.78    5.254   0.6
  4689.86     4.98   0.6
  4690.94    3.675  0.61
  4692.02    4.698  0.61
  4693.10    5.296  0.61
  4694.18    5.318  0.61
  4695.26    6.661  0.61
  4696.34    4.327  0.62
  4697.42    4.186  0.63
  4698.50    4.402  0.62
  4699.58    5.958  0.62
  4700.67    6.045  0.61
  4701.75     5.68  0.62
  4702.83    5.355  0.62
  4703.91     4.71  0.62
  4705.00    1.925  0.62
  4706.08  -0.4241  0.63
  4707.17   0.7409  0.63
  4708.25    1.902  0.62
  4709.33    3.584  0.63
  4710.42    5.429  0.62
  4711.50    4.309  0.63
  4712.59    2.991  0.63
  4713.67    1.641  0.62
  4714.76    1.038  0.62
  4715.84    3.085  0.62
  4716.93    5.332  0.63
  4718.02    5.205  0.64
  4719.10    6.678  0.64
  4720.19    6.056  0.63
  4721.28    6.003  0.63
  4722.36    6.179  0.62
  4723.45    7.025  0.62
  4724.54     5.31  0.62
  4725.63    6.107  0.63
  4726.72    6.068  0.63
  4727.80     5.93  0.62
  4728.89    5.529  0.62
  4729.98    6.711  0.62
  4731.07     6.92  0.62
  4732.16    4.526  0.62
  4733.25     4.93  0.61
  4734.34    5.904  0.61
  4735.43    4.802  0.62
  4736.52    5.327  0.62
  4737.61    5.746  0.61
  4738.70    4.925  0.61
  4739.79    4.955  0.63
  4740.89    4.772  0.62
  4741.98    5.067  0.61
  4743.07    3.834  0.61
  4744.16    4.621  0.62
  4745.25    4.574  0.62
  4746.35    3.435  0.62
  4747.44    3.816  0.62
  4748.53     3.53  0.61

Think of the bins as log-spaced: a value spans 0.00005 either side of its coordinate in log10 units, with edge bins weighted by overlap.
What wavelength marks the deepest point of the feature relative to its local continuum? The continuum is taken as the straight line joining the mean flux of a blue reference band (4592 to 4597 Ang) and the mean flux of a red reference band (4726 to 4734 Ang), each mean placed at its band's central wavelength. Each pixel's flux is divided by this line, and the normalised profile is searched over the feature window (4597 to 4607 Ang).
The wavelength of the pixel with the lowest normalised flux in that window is 4597.90 Ang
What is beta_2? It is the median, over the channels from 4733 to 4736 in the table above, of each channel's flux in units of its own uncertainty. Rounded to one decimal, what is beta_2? 8.1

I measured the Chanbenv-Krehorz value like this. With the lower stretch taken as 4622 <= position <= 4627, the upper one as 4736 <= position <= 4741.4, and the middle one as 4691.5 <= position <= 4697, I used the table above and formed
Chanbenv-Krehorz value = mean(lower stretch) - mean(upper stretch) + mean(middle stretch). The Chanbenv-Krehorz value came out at 3.4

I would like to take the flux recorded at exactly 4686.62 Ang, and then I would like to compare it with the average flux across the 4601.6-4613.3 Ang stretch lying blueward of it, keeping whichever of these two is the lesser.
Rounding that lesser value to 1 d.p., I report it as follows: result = 3.2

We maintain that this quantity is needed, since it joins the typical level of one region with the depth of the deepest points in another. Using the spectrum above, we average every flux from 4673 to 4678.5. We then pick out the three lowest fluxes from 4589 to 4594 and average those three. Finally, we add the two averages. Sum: 7.1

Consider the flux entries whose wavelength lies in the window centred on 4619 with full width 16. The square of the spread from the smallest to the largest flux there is 5.4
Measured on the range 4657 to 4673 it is 5.4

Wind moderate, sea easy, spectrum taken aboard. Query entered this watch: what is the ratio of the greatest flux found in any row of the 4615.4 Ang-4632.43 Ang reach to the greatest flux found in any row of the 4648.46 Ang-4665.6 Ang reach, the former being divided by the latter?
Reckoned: 0.96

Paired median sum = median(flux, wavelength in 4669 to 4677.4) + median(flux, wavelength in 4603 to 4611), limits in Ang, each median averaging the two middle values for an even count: 7.7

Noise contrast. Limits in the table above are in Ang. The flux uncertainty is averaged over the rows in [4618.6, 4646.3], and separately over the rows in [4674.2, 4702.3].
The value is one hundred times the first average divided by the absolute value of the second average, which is 102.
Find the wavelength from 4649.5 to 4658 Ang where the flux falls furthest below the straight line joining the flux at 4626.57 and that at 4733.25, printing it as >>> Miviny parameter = 4654.35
